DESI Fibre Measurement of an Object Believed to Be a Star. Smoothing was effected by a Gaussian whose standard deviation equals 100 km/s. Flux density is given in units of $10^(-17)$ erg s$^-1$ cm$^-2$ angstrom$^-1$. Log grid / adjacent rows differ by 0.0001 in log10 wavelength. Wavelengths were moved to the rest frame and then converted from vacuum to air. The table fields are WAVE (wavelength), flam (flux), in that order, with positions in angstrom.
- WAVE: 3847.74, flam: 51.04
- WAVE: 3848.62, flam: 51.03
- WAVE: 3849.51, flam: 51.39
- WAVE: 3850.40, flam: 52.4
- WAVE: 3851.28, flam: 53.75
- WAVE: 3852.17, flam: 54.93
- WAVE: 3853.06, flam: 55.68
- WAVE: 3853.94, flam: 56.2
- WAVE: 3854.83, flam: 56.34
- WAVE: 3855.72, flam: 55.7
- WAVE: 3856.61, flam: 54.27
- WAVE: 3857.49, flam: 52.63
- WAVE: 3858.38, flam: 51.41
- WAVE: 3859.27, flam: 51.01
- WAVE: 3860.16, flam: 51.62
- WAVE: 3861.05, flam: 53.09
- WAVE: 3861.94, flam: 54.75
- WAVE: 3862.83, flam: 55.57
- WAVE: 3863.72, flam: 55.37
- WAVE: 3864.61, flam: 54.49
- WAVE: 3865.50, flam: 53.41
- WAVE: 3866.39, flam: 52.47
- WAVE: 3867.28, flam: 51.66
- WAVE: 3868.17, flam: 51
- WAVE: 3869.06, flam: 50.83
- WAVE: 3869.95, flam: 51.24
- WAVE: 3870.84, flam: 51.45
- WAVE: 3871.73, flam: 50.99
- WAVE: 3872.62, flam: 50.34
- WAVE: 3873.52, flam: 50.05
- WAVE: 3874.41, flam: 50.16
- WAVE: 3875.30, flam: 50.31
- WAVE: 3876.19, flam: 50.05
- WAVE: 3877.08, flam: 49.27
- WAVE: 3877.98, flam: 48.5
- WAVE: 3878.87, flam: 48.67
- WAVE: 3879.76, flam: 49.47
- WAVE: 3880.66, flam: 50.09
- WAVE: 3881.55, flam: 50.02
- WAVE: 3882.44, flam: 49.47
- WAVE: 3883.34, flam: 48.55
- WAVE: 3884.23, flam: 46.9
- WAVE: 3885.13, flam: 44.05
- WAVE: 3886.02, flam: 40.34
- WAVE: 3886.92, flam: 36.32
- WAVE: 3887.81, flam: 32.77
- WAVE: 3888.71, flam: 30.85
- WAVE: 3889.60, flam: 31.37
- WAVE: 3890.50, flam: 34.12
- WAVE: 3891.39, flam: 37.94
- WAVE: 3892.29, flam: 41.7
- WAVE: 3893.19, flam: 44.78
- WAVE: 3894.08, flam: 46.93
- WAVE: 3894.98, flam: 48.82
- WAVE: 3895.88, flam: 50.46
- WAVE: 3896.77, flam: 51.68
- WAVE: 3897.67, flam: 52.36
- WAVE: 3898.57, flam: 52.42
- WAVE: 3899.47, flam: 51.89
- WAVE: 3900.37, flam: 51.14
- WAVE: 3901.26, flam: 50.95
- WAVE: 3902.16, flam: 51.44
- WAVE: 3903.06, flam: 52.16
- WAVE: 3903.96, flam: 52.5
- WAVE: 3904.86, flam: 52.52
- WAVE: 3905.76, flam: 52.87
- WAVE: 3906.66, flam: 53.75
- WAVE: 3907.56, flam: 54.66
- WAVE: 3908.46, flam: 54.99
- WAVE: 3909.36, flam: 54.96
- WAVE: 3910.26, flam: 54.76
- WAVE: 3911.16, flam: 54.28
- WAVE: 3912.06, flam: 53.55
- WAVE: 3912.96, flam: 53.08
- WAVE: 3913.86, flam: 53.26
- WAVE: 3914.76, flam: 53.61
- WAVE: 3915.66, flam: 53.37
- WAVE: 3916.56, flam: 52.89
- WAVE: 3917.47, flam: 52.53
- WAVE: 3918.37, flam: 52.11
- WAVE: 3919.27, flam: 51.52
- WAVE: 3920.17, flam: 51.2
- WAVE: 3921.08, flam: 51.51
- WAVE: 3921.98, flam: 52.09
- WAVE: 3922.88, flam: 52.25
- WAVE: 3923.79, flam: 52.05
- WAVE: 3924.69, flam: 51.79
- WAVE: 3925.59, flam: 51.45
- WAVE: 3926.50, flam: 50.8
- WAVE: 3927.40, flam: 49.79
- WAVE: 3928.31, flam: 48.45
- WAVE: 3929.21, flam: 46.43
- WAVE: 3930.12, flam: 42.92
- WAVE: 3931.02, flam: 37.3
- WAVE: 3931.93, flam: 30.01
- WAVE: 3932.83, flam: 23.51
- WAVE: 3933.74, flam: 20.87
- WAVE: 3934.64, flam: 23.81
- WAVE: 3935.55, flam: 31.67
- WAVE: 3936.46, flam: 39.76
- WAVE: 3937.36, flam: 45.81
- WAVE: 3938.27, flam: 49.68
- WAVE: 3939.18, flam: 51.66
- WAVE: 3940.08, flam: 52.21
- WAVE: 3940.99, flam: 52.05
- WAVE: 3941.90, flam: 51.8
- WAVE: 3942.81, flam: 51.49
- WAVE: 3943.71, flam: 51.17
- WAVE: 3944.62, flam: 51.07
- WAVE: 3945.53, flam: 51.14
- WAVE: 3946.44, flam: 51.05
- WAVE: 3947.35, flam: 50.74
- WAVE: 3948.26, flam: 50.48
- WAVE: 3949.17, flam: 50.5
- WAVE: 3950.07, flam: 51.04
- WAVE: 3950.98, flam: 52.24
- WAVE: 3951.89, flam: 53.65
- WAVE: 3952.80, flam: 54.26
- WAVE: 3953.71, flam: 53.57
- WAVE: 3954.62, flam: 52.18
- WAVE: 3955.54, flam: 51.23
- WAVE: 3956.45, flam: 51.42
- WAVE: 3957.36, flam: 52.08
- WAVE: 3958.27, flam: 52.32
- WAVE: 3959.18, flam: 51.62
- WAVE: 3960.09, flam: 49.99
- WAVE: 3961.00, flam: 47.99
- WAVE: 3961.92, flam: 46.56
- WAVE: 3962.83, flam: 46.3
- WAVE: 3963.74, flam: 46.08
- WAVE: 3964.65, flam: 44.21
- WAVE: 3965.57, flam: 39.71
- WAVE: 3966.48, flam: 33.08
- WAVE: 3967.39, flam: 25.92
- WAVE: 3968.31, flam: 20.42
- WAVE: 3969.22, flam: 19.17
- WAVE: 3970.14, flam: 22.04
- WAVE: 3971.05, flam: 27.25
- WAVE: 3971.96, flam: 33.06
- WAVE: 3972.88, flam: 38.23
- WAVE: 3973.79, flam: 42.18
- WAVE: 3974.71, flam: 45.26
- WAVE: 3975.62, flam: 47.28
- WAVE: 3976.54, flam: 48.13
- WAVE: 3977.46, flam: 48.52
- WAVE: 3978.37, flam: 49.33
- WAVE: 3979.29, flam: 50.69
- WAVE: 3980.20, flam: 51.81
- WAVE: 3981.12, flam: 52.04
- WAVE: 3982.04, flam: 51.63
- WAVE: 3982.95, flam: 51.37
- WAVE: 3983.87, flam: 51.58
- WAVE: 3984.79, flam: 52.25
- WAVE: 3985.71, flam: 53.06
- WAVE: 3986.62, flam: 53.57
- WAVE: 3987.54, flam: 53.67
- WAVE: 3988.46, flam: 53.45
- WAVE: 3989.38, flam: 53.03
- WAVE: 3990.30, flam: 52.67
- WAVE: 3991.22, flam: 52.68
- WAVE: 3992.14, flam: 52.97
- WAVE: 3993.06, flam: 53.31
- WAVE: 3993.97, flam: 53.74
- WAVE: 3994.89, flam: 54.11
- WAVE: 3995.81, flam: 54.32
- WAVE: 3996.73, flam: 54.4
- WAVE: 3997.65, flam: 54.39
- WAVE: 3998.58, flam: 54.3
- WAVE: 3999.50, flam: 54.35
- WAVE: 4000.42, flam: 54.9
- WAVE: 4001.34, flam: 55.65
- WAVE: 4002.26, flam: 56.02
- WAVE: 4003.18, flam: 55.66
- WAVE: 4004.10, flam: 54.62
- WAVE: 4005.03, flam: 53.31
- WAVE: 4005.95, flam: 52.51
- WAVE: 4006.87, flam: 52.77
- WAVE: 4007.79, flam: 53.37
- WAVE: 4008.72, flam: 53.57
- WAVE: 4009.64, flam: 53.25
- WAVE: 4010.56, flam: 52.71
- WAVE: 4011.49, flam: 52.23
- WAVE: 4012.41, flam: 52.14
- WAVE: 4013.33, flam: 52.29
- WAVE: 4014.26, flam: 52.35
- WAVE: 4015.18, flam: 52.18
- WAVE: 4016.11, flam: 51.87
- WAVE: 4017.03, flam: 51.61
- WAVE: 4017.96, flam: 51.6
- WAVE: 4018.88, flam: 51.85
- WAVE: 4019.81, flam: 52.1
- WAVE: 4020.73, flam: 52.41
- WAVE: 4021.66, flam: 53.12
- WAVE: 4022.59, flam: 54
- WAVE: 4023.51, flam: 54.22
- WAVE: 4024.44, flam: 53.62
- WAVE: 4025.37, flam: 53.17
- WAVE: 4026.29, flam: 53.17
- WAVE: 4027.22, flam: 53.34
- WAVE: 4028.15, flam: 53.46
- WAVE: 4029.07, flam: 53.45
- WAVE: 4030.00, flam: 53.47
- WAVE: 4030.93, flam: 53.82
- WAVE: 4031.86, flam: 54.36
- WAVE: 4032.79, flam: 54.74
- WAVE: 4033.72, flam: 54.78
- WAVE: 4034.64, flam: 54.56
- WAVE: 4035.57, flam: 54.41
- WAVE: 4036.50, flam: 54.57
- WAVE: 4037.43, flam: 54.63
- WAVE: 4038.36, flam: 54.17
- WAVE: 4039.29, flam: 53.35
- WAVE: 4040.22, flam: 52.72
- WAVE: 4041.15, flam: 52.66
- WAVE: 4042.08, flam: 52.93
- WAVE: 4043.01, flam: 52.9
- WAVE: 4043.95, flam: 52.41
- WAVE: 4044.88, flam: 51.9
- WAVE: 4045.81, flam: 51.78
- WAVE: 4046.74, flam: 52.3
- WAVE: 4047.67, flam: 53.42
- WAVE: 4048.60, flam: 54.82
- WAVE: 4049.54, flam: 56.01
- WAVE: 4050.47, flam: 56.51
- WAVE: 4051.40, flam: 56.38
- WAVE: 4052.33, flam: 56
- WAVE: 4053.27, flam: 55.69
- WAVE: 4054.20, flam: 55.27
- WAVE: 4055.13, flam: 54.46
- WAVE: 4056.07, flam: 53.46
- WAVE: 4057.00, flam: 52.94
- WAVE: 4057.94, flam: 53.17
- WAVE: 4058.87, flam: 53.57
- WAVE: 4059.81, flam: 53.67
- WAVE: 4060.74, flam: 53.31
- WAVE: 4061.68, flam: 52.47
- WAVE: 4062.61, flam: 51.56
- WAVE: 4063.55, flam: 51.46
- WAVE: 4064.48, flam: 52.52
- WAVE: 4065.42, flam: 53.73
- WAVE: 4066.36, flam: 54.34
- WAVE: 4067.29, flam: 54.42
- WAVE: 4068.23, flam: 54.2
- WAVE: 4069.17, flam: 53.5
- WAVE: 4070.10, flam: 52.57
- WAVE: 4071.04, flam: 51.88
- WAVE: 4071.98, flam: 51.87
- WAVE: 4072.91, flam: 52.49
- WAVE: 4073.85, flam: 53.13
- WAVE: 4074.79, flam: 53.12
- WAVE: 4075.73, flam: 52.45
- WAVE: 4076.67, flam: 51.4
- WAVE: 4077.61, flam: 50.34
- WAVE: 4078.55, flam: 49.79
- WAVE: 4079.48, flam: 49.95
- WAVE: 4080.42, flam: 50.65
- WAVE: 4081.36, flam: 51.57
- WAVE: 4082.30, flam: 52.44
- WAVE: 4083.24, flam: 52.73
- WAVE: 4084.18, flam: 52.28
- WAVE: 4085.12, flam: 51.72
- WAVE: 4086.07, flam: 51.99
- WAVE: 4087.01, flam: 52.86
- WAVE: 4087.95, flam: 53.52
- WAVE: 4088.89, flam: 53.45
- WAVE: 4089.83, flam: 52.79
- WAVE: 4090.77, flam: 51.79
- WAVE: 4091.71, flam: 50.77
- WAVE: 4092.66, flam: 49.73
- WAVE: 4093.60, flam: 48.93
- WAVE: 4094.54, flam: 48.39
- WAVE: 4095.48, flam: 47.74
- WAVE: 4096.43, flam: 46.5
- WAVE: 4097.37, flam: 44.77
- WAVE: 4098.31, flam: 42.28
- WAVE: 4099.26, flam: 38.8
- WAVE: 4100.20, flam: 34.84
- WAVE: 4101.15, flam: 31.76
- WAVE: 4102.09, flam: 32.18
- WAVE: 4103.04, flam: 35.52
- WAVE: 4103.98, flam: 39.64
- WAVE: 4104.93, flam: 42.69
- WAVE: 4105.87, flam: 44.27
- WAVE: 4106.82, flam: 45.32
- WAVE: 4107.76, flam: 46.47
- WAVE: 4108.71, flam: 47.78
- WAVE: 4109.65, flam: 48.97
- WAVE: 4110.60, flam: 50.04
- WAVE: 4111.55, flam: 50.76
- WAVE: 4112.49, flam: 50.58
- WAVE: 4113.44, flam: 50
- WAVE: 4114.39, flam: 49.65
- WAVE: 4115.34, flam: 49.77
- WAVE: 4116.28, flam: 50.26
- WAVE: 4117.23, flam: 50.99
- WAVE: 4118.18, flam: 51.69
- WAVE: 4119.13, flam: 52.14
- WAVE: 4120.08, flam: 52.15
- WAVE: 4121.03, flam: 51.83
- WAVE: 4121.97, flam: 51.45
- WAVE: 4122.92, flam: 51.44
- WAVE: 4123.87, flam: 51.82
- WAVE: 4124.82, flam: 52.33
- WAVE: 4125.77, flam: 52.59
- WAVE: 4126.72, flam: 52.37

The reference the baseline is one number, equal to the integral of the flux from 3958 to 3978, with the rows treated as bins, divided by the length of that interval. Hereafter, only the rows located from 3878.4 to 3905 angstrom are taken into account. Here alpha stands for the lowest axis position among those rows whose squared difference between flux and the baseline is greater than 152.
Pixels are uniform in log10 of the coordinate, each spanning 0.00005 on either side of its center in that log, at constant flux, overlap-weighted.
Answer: 3897.67 angstrom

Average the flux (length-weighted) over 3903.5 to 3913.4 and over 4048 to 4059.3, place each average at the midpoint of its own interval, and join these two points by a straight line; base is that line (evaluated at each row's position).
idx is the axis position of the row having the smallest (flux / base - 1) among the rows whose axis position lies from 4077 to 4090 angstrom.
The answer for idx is 4078.55 angstrom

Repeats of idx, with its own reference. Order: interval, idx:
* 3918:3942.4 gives 3933.74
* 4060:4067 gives 4063.55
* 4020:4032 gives 4020.73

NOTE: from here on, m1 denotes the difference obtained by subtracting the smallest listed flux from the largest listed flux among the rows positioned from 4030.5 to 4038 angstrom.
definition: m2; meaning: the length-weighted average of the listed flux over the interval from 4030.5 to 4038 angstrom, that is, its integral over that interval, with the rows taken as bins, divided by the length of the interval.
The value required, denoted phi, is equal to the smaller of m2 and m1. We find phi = 1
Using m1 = 1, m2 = 54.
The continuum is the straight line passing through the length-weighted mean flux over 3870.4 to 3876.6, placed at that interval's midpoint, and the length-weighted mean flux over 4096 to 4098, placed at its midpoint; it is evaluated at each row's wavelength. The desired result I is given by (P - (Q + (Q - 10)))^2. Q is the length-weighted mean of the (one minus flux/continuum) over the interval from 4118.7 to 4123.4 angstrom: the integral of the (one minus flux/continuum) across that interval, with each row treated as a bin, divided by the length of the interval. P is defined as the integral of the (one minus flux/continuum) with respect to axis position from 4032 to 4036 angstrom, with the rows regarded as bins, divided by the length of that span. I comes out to 102.8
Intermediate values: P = -0.16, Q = -0.152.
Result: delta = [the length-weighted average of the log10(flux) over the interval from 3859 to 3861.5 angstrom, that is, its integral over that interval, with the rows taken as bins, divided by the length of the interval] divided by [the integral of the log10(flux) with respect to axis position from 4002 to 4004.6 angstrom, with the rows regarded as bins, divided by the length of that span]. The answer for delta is 0.98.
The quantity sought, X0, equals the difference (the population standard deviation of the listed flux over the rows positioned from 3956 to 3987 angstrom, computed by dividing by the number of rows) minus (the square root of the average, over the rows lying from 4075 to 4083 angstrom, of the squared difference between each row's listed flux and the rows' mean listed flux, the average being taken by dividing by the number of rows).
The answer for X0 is 9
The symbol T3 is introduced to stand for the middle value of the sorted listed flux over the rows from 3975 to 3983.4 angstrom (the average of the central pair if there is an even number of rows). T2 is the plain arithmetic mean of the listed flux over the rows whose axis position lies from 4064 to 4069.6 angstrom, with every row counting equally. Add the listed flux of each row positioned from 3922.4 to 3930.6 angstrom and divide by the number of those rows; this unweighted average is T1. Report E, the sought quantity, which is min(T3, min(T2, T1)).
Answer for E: 50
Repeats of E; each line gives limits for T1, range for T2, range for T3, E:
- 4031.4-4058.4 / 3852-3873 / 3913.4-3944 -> 51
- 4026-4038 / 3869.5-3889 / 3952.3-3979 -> 47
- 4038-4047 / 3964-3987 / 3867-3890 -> 42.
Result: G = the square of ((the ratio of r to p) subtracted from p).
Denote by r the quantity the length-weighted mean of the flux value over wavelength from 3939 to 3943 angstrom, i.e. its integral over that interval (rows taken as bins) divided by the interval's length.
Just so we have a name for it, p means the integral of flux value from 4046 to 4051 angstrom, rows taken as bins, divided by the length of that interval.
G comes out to 2869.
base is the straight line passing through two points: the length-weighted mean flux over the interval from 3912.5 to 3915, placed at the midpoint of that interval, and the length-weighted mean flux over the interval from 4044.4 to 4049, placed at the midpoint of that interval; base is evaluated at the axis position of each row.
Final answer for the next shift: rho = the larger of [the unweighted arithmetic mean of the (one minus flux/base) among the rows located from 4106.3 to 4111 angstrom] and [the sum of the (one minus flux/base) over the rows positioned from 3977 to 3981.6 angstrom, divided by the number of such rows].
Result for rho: 0.095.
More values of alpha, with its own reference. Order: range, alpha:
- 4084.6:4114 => 4087.01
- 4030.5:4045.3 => 4030.93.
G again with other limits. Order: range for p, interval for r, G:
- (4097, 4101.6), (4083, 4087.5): 1368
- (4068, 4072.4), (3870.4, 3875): 2679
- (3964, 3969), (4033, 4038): 953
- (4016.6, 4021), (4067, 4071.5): 2589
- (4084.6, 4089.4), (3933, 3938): 2709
